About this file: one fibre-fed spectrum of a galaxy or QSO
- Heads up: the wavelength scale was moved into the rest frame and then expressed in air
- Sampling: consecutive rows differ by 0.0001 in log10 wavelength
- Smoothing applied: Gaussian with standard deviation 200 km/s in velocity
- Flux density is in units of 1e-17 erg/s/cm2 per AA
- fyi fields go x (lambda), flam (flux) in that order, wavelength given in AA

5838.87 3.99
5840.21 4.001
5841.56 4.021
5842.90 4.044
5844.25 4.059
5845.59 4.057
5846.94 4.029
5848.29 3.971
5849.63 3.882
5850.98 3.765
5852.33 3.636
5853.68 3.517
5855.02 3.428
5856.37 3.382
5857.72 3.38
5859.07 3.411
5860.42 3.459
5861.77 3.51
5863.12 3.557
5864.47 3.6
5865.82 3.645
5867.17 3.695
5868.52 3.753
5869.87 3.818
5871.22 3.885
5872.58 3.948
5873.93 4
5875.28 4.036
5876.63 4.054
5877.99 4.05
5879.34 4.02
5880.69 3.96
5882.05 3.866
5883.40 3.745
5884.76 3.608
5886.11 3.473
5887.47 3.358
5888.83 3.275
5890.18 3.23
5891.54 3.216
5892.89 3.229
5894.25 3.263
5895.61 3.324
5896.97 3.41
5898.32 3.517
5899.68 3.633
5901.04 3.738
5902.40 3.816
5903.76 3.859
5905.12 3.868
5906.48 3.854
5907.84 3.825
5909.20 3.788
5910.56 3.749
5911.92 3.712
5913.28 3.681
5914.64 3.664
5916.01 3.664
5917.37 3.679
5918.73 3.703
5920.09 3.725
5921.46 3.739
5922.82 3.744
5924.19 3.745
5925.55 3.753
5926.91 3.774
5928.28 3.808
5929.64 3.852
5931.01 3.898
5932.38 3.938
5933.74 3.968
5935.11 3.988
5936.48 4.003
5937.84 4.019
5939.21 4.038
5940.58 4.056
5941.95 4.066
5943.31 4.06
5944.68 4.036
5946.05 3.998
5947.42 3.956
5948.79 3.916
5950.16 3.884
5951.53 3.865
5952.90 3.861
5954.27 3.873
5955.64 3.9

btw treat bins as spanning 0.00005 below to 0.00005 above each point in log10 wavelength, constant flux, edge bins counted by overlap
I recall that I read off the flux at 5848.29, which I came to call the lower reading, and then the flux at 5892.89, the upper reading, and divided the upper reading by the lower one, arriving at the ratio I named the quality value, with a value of 0.81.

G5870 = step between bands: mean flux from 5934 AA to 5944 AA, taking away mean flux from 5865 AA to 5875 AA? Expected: 0.2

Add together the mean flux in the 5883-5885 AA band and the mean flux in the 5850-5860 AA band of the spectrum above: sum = 7.2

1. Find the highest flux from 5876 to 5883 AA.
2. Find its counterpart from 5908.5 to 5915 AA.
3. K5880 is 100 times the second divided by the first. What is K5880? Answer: 93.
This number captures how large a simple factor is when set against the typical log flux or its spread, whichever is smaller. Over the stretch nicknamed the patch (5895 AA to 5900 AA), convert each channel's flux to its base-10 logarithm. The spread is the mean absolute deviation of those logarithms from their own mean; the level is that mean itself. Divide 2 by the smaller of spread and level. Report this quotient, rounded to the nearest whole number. 154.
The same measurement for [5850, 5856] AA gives 145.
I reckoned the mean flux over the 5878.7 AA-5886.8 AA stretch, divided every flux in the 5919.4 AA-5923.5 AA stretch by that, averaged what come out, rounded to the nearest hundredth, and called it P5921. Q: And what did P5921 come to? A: 0.99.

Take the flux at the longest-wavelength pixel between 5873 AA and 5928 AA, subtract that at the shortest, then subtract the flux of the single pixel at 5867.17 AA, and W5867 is -3.9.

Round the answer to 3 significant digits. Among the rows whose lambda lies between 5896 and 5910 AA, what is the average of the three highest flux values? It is 3.86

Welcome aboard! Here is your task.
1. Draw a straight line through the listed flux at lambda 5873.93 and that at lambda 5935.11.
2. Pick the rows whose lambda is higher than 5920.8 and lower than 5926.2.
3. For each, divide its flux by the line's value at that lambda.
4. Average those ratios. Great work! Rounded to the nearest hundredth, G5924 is 0.94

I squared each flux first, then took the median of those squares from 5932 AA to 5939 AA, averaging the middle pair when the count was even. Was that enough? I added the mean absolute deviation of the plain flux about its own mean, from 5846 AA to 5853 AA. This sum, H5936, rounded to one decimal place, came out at 16.0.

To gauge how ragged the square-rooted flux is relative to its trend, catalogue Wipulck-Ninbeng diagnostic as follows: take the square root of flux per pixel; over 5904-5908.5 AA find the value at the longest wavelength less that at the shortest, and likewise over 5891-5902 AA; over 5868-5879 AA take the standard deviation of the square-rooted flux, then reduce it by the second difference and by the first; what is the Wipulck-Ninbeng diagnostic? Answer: -0.10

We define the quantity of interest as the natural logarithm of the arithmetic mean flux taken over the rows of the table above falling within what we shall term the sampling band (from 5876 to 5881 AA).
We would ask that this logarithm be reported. 1.39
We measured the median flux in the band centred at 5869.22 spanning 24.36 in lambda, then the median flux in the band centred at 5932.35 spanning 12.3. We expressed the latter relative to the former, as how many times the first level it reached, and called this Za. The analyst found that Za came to 1.04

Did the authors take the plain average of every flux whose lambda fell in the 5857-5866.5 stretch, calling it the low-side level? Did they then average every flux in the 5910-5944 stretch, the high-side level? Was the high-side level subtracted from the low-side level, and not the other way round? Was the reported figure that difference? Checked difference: -0.33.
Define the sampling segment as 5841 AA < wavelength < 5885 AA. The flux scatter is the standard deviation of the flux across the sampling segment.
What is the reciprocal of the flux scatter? 4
